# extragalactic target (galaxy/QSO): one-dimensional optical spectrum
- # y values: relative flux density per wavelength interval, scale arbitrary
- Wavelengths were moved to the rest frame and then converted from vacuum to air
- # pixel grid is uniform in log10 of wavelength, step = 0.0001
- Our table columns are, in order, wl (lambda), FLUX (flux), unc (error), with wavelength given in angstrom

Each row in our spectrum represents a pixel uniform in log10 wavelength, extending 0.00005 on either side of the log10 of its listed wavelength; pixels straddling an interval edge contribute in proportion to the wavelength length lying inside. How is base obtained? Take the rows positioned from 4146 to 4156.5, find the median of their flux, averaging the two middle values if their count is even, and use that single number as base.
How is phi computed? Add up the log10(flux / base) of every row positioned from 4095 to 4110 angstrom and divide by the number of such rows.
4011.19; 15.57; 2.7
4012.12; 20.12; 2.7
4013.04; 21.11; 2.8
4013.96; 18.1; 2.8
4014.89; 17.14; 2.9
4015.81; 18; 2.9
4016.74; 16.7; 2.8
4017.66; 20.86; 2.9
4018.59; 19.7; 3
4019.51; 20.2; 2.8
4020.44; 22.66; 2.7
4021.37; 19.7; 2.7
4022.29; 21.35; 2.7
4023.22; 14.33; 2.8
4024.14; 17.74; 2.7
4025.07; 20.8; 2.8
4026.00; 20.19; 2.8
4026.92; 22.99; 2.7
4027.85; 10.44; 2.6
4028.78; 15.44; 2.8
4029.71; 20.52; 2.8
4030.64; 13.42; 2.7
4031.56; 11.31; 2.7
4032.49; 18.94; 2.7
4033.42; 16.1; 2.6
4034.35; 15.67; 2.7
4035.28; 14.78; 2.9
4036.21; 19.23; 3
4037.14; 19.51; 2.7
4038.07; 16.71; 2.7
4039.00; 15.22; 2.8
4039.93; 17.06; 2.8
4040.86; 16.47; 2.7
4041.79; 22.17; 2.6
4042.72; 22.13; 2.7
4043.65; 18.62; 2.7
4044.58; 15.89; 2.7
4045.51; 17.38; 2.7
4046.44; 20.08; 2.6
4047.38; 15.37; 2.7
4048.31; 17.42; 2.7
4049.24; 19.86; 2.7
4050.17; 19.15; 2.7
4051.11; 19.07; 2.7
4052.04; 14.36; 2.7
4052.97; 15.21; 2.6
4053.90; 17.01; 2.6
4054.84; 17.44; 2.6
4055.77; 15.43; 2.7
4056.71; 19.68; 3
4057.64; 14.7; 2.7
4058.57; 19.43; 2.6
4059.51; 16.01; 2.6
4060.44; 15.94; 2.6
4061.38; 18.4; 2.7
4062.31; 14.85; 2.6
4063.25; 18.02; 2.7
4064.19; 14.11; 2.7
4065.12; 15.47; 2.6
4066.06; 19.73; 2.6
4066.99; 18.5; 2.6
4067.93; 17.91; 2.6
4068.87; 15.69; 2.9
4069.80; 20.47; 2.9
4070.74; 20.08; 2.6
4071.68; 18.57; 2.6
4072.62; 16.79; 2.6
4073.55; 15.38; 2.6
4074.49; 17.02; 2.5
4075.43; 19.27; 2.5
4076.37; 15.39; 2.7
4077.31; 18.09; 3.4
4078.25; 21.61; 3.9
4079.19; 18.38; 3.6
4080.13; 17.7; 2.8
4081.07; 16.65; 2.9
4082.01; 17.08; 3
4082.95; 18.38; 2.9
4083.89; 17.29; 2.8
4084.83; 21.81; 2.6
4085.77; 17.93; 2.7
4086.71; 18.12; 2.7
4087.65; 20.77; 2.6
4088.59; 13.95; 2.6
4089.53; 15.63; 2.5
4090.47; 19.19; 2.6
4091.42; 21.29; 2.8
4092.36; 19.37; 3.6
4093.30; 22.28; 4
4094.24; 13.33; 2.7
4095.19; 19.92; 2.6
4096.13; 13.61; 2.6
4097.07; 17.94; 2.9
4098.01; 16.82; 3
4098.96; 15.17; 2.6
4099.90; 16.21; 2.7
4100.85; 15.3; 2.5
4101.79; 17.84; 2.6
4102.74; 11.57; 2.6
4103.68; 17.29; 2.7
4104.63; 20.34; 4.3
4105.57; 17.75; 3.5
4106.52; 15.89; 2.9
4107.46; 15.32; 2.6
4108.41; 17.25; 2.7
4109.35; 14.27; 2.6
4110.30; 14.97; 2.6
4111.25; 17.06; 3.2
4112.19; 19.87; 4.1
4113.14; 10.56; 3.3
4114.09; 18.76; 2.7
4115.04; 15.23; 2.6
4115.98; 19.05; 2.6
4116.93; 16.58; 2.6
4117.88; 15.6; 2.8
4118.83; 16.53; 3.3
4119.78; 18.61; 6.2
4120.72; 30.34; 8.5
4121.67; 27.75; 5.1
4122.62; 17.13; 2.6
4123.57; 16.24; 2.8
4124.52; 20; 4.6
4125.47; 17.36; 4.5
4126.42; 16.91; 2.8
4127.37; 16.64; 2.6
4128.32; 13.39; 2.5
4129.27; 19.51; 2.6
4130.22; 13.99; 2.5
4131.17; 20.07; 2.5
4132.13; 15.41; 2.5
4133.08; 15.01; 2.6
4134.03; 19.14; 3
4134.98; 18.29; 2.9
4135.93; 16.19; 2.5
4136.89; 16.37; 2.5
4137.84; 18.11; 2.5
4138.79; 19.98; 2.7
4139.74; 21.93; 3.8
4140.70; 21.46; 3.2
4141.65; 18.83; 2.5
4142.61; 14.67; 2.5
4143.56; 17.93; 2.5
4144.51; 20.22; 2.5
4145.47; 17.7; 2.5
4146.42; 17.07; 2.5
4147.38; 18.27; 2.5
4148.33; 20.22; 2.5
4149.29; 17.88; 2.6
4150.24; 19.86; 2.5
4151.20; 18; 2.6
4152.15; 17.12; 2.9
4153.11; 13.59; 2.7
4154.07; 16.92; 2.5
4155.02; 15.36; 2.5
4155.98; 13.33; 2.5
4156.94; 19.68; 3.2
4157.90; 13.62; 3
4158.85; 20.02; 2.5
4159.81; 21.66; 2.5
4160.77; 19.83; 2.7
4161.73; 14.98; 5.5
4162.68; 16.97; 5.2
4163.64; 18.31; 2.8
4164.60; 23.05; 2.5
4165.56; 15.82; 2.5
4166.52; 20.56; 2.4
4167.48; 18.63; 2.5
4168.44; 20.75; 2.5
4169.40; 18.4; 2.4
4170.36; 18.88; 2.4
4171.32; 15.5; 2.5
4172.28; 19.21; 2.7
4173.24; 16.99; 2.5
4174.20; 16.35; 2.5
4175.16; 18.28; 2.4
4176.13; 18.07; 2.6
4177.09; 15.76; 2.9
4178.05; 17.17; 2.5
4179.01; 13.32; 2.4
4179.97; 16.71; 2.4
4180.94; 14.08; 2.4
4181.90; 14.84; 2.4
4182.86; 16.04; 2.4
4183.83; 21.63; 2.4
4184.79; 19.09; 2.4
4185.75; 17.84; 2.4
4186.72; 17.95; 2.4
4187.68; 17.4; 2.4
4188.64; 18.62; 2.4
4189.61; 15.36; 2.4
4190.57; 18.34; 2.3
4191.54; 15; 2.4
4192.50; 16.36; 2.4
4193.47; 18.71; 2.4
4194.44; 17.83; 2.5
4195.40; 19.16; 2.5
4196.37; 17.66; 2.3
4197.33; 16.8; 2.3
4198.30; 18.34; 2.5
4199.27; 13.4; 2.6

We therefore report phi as -0.023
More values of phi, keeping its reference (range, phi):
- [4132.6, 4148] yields 0.024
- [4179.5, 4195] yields 0.000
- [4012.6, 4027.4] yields 0.053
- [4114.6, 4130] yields 0.025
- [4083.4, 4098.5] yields 0.018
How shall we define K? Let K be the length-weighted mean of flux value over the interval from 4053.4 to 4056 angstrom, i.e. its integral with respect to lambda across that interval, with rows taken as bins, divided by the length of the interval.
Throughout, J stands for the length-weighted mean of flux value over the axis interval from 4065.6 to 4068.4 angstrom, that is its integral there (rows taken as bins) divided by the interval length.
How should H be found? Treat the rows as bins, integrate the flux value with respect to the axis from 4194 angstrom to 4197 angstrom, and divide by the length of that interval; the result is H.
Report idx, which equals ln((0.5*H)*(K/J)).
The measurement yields 2.10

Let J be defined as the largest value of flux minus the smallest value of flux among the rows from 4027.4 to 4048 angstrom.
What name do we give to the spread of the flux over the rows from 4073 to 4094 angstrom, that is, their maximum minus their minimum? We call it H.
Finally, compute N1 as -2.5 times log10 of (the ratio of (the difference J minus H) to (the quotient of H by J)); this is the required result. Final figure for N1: -1.70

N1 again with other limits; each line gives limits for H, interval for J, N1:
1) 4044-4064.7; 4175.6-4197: -1.28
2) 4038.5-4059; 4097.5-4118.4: -0.98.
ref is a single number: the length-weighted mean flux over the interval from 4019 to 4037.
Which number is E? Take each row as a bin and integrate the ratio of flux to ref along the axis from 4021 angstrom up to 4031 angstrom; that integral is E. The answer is 10.1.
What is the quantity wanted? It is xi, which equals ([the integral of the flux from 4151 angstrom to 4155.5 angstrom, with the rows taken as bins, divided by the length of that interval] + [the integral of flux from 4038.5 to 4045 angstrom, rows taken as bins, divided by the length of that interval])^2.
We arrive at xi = 1179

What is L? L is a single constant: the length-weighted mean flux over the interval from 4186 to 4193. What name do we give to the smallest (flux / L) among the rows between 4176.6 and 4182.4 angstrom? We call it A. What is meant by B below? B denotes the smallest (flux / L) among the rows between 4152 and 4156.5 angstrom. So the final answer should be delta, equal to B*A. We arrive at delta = 0.61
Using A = 0.78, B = 0.78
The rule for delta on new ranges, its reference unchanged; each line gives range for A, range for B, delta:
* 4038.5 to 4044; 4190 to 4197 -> 0.79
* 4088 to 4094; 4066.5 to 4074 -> 0.74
